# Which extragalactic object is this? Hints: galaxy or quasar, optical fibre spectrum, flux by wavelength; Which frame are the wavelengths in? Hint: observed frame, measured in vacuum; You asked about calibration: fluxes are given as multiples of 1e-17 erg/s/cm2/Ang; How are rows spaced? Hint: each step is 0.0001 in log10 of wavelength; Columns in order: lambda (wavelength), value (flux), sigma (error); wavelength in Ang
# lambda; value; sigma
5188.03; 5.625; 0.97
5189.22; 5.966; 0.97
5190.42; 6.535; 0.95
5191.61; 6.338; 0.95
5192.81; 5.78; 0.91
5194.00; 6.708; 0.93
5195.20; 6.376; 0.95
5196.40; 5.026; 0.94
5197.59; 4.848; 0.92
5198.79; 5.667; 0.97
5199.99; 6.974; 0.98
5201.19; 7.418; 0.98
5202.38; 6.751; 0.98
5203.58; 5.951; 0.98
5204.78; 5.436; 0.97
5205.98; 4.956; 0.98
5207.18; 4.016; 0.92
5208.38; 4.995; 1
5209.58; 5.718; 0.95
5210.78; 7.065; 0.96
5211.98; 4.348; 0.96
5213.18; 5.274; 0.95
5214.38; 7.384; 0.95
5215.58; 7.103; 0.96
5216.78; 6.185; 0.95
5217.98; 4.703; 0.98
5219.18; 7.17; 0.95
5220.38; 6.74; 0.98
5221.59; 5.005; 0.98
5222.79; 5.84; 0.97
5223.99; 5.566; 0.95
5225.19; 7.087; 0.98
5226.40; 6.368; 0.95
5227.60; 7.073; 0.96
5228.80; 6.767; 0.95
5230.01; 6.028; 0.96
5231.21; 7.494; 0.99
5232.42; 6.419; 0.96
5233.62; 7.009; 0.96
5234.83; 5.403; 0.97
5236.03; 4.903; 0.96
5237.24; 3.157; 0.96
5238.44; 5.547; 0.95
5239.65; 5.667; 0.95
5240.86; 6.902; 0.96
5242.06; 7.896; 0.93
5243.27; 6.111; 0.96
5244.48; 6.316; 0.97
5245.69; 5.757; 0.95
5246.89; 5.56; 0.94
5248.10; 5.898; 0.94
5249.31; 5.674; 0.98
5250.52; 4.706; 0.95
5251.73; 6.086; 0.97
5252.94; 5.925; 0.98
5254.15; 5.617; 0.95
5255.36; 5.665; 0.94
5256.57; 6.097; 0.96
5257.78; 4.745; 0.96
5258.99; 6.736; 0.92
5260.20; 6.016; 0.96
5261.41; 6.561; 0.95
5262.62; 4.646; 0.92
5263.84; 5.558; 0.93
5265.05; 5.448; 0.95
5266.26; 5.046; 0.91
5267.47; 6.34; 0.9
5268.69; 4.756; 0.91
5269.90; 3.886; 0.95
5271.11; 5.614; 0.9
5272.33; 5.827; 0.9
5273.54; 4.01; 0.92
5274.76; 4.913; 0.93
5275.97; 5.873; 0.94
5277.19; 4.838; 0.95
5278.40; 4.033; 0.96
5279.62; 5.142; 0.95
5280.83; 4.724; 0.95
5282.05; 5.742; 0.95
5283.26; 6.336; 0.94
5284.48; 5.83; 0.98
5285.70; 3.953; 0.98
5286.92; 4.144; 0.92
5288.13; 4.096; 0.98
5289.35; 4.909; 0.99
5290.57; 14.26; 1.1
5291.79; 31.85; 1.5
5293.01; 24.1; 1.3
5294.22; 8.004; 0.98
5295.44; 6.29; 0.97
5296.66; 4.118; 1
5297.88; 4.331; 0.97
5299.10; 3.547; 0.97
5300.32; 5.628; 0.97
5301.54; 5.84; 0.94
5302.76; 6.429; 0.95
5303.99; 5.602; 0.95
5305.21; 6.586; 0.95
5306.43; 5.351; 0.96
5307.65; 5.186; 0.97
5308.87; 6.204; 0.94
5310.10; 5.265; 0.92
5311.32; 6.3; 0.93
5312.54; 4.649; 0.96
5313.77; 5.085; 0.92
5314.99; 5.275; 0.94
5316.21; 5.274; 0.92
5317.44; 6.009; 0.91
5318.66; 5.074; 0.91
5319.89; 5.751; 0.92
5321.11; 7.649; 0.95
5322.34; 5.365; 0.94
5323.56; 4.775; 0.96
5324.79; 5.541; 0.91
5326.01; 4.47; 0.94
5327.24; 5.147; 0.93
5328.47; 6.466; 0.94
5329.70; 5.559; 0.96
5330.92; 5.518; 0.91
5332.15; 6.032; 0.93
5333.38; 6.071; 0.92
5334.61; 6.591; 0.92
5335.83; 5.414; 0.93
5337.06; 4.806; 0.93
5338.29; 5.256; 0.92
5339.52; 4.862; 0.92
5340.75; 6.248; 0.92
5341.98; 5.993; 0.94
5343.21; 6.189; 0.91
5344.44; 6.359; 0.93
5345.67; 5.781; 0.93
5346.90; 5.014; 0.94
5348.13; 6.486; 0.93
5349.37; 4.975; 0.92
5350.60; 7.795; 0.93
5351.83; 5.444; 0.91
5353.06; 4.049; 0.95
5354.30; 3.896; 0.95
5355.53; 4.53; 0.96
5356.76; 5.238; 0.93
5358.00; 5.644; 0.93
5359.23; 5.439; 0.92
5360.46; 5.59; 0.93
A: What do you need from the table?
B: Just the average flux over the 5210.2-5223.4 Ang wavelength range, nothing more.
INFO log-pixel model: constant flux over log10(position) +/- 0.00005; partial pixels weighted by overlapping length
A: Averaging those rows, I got 6.1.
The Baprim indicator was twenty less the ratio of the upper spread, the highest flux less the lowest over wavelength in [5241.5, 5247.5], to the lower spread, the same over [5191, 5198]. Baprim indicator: 18.74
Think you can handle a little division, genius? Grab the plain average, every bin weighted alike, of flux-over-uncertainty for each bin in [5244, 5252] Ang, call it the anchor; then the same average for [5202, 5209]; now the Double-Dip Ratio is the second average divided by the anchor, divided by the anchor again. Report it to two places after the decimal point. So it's 0.15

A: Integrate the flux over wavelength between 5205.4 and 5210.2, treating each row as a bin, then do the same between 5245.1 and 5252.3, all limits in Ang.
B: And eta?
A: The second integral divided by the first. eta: 1.7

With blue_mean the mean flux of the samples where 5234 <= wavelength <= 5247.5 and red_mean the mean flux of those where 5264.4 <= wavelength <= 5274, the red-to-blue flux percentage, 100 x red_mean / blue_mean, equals 89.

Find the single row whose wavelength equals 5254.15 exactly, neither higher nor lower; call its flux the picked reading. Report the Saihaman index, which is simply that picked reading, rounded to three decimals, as 5.617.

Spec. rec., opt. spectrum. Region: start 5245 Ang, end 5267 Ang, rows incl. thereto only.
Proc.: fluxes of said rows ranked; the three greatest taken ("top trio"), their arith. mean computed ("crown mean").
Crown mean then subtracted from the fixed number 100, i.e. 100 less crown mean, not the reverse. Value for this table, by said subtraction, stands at 93.5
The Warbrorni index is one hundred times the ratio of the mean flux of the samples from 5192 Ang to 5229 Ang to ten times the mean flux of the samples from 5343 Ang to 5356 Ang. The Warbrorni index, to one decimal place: 10.9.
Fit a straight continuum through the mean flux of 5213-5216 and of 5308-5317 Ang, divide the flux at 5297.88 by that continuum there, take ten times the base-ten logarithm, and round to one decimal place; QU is -1.1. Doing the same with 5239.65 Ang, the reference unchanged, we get -0.5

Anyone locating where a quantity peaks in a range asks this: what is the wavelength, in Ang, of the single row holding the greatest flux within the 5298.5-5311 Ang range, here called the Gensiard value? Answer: 5305.21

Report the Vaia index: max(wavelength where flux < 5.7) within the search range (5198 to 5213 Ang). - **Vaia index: 5211.98 Ang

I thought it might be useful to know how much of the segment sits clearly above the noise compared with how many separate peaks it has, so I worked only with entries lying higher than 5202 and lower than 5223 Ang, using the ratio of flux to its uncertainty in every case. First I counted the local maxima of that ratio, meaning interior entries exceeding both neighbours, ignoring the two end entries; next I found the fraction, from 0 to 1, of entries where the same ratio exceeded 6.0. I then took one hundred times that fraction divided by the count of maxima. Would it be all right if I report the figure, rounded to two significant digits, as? 19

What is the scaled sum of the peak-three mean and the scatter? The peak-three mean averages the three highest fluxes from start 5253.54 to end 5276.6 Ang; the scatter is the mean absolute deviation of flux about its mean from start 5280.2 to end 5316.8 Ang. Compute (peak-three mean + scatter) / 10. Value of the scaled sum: 0.98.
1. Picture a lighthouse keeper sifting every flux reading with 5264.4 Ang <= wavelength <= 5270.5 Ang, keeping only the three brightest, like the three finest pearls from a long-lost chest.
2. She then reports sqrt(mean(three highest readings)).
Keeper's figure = 2.37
